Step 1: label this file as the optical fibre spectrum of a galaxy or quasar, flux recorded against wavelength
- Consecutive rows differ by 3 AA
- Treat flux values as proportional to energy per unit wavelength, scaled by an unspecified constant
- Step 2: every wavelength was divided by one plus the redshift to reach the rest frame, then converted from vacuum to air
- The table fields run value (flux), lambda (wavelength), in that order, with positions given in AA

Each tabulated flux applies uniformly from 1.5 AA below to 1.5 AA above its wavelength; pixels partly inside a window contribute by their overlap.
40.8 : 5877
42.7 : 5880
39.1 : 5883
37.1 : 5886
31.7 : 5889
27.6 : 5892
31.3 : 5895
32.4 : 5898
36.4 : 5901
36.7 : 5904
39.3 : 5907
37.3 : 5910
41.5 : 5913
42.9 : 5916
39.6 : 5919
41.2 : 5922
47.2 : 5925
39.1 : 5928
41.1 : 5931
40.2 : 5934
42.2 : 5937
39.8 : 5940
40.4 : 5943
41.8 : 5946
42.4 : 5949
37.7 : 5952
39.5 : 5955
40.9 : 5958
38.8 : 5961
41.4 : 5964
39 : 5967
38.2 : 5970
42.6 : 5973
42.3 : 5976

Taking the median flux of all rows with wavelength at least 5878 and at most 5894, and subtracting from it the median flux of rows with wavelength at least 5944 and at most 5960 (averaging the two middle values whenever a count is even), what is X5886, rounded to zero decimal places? -4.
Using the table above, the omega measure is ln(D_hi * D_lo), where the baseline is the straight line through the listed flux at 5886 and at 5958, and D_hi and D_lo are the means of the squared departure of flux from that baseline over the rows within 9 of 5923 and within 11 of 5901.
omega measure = 6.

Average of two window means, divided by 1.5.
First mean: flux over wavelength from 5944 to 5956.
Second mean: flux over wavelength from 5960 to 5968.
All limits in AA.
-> 26.7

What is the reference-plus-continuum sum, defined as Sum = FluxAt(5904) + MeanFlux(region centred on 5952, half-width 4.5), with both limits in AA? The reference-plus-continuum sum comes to 77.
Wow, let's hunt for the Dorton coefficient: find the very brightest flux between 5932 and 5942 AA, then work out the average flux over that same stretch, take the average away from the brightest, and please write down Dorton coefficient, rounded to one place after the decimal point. 1.5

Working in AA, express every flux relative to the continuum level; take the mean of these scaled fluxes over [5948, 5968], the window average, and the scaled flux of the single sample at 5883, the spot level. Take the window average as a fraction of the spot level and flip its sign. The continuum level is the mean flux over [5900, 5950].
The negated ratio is -1.02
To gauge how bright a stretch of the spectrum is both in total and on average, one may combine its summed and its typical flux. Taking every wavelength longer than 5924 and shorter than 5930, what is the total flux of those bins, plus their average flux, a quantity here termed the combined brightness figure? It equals 129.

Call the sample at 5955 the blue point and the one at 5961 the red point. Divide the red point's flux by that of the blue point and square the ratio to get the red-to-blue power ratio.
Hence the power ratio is 0.96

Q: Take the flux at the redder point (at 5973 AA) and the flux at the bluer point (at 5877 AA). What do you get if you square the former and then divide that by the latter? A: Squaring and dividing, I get 44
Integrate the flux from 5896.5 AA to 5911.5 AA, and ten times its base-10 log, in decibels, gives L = 27.4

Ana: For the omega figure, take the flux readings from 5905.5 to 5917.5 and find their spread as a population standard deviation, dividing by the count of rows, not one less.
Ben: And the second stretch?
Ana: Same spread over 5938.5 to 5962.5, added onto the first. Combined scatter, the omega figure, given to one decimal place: 3.6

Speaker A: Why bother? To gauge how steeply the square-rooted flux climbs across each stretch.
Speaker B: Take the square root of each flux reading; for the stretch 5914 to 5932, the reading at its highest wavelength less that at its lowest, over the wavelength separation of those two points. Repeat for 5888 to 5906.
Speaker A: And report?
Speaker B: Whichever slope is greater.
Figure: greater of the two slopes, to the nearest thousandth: 0.029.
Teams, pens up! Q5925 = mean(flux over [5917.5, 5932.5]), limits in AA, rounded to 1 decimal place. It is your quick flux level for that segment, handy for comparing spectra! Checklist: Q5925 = 41.6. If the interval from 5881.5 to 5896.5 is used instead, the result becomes 33.4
